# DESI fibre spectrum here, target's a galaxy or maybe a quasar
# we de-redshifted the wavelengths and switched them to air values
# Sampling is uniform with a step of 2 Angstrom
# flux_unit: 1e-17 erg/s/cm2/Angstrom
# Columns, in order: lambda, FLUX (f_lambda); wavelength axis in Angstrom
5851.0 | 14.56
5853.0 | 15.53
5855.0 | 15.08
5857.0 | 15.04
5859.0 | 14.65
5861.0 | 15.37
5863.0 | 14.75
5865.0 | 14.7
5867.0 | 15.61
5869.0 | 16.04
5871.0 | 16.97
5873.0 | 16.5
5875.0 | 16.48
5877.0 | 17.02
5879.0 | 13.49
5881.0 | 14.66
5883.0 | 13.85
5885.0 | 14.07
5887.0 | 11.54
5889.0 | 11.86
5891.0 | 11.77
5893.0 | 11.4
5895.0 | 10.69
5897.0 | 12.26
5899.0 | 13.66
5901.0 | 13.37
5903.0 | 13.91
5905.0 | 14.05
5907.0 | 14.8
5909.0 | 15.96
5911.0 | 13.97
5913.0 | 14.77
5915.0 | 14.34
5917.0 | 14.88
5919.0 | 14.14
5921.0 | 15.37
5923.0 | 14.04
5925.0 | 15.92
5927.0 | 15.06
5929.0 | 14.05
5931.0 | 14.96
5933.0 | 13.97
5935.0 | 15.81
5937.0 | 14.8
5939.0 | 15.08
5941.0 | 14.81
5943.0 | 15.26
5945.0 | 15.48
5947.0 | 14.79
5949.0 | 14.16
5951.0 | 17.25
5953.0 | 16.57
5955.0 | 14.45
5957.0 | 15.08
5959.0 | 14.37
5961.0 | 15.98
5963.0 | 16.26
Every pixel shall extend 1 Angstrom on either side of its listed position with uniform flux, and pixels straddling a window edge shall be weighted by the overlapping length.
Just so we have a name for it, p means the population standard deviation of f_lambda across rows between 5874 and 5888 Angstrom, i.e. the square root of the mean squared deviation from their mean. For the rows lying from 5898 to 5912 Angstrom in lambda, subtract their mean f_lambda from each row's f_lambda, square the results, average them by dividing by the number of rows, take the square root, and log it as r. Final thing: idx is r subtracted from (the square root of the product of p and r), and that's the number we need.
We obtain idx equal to 0.37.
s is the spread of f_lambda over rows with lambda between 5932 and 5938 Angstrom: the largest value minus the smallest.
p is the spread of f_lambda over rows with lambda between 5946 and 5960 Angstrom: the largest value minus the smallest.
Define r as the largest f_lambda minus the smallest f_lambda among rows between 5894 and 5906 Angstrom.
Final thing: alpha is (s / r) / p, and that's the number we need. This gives 0.2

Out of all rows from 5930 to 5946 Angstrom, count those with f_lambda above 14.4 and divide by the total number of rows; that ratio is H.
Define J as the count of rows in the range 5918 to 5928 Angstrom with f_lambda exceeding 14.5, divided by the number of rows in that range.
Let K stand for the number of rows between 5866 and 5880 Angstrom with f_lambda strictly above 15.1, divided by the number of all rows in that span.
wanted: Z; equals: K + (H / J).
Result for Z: 2.3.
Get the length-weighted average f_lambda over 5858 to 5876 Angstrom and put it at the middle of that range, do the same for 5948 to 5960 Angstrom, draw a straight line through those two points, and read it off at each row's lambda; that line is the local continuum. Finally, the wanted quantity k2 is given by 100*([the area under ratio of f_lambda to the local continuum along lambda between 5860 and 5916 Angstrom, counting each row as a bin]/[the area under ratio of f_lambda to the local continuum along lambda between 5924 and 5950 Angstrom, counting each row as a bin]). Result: 202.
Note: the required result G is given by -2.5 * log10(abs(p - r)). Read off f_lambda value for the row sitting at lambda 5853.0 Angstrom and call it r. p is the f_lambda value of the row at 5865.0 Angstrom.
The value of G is 0.20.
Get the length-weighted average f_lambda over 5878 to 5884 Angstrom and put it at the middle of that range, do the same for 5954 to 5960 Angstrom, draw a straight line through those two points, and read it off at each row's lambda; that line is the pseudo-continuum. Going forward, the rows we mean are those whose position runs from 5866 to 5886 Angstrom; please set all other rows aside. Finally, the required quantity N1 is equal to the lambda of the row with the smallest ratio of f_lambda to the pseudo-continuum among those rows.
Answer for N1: 5879.0 Angstrom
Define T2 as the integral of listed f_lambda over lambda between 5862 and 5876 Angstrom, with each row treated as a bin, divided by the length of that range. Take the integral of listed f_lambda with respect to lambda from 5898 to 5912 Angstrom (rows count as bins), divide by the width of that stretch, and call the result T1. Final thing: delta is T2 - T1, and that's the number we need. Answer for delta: 1.6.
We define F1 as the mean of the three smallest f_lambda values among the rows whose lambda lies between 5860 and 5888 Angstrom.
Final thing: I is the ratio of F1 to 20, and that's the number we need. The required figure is 0.65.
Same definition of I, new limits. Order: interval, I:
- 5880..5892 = 0.59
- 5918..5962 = 0.70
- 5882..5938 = 0.56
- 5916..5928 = 0.72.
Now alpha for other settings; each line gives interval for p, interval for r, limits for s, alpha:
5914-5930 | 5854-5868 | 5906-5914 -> 1.1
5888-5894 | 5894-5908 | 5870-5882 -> 1.9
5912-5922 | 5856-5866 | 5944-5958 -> 3.5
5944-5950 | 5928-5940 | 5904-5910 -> 0.8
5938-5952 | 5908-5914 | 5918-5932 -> 0.3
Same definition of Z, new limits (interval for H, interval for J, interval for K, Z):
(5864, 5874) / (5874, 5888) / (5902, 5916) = 2.5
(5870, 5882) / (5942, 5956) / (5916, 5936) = 1.5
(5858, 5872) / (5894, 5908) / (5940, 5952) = 7.5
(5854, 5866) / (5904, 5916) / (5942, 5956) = 2.6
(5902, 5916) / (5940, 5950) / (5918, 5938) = 0.8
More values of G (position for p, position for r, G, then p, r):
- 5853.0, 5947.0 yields 0.33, 15.53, 14.79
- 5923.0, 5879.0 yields 0.65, 14.04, 13.49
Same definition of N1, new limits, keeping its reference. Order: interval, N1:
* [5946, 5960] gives 5949.0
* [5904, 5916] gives 5911.0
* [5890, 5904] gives 5895.0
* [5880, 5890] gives 5887.0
